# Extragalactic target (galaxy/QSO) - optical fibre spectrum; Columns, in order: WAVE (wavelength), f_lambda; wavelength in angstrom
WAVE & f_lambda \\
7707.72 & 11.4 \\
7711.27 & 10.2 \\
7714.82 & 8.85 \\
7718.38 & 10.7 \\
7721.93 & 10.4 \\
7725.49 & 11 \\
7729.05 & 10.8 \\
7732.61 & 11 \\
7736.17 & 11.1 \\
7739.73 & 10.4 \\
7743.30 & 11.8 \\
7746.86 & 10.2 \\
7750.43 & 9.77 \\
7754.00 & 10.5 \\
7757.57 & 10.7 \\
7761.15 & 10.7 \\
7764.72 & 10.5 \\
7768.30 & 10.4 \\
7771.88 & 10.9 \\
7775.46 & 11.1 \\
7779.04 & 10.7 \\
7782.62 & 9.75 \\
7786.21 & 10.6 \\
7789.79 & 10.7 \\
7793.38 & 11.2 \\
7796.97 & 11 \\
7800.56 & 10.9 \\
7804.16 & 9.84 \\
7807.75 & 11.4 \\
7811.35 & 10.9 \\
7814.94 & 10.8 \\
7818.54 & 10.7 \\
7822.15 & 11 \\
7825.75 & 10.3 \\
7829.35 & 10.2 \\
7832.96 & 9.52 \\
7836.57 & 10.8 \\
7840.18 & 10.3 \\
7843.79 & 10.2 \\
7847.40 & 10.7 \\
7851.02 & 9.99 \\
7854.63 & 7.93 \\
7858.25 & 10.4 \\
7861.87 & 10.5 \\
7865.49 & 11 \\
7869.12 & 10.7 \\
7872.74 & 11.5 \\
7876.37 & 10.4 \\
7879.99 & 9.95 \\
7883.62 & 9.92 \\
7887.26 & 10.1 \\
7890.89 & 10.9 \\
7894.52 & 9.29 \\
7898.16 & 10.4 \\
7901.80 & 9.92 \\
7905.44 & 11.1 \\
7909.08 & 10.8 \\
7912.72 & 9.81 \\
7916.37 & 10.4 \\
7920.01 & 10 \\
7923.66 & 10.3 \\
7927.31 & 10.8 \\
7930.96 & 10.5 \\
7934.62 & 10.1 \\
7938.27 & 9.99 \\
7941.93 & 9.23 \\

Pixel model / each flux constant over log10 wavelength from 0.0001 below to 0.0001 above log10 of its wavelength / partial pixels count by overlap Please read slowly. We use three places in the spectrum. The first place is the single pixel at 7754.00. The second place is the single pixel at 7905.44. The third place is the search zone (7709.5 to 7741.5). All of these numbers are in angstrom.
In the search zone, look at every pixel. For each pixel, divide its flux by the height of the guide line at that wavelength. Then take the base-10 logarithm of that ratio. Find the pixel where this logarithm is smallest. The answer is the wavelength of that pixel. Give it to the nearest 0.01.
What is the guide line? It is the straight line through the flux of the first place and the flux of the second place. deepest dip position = 7714.82 angstrom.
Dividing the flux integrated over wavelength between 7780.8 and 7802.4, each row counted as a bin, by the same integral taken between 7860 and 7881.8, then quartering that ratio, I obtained 0.248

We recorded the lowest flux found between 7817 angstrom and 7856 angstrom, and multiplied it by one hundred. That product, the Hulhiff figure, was 793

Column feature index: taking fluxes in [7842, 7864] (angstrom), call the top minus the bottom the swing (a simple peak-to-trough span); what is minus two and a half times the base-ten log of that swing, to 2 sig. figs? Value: -1.1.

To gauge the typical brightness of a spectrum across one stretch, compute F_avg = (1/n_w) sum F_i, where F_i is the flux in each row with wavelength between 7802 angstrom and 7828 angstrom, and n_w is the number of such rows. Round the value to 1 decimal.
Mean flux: 10.7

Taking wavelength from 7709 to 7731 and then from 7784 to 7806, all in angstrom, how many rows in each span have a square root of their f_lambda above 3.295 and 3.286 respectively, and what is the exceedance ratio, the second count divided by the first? 3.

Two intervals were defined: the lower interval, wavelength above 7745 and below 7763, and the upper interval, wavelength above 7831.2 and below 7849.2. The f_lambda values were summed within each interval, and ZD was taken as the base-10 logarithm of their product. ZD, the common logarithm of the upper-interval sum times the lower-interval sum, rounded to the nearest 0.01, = 3.43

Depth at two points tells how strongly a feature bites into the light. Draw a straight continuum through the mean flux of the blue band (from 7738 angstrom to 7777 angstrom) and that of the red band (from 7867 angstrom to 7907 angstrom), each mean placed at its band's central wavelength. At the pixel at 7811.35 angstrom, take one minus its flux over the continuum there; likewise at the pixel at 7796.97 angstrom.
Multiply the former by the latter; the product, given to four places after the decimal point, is 0.0015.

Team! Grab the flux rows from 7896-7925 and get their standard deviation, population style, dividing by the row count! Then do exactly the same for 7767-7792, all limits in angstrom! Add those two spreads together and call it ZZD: 0.81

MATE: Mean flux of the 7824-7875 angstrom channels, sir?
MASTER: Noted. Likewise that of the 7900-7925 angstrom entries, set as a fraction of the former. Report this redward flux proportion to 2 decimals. 1.00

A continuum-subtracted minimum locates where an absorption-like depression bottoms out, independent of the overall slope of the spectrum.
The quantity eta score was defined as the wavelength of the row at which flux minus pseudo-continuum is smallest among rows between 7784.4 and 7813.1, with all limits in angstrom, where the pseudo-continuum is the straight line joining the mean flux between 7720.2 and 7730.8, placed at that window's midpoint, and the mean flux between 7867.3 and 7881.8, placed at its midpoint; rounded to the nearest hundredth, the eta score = 7804.16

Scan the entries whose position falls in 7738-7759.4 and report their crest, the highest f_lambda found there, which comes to 11.8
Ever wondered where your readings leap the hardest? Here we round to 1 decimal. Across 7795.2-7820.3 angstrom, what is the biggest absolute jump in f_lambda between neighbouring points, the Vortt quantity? 1.6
